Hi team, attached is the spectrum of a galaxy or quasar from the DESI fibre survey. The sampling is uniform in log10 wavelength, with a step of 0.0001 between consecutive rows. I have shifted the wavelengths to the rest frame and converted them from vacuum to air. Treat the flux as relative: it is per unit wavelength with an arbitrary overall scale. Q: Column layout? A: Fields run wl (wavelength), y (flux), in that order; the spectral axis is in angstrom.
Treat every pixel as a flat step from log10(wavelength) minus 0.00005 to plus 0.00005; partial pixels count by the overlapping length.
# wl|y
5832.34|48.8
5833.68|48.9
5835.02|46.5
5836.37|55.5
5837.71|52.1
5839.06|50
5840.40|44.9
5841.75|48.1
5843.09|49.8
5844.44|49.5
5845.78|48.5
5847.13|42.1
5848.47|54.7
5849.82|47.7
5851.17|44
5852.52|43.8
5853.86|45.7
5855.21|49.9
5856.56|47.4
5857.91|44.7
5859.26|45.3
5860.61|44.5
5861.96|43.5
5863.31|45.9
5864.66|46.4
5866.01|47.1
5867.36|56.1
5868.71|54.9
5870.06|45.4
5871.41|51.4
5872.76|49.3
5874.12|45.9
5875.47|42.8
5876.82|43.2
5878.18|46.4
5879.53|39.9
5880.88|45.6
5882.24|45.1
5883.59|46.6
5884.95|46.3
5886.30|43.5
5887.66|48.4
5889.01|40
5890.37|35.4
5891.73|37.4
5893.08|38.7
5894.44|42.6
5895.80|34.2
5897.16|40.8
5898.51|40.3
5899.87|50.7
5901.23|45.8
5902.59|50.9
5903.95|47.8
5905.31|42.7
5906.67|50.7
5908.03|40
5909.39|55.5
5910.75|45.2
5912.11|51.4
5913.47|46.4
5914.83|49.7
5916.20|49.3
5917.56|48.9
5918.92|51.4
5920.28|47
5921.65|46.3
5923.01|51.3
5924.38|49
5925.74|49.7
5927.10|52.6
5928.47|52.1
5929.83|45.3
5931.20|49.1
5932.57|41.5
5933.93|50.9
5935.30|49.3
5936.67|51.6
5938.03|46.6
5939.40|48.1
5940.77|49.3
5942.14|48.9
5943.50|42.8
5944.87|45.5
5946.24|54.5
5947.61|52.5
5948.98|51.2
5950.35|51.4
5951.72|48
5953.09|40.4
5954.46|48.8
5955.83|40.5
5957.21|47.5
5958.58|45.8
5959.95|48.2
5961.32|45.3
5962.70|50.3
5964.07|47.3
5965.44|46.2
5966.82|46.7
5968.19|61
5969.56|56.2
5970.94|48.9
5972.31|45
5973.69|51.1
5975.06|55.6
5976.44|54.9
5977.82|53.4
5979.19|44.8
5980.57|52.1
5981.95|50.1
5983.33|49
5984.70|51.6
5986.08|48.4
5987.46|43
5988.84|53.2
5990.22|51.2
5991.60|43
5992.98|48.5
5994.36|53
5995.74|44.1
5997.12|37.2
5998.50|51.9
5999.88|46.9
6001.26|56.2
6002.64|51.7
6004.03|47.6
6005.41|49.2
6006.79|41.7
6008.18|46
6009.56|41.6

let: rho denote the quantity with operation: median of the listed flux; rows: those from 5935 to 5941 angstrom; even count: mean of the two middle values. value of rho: 49.3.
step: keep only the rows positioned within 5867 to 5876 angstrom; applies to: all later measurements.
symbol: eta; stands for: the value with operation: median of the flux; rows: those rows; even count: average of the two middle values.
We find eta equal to 49.3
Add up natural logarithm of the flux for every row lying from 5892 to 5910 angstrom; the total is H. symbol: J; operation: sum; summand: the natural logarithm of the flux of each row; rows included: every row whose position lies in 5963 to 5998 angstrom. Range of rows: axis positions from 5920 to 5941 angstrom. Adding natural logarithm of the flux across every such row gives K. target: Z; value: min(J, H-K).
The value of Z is -13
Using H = 49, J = 97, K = 62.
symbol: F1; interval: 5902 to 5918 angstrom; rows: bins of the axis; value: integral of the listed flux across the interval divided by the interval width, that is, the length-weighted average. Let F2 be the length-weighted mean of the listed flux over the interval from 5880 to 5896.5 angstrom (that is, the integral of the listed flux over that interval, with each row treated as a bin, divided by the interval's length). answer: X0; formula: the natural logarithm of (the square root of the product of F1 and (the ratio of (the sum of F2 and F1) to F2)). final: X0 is 2.32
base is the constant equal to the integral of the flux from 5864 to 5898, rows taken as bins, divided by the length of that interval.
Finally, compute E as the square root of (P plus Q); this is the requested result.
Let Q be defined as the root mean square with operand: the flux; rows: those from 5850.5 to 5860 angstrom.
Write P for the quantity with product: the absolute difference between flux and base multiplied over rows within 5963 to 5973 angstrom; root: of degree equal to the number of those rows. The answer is 7.01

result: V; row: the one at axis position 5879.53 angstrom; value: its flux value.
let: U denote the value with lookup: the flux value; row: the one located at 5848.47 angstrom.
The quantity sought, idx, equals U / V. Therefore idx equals 1.37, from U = 54.7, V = 39.9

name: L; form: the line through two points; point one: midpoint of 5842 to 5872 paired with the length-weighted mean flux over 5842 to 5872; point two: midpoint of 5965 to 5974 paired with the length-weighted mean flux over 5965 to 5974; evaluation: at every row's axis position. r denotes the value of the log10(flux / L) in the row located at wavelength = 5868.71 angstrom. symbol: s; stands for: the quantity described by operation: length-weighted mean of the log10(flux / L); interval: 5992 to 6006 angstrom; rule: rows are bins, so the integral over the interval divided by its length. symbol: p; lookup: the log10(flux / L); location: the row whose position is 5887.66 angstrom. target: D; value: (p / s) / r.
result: 1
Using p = -0.001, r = 0.06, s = -0.030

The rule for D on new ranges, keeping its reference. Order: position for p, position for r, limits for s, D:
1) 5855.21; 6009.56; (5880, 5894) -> 4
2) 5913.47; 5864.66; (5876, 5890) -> -48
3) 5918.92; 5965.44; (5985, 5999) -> 11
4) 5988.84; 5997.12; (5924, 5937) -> 15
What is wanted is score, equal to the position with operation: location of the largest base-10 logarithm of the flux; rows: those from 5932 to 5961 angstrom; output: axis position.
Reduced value 5946.24 angstrom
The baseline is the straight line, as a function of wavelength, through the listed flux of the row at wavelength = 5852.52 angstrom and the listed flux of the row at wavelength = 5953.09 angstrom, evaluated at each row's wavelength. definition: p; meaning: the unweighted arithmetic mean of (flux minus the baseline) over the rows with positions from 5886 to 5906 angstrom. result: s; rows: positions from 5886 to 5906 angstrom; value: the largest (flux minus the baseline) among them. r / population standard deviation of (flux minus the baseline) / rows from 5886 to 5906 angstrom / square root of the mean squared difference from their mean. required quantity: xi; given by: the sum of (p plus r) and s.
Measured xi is 14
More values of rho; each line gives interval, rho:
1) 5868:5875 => 49.3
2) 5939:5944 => 48.5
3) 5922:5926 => 49.7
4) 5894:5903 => 42.6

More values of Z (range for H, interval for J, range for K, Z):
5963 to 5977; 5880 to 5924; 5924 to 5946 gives -23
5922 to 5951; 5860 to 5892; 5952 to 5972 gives 28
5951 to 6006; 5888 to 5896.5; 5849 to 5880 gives 22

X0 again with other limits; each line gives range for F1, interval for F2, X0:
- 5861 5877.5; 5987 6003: 2.27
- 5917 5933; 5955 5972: 2.29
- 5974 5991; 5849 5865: 2.33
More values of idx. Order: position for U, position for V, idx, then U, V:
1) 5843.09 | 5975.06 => 0.90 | 49.8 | 55.6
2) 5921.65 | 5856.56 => 0.98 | 46.3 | 47.4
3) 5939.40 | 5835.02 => 1.03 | 48.1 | 46.5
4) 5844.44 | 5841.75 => 1.03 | 49.5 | 48.1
